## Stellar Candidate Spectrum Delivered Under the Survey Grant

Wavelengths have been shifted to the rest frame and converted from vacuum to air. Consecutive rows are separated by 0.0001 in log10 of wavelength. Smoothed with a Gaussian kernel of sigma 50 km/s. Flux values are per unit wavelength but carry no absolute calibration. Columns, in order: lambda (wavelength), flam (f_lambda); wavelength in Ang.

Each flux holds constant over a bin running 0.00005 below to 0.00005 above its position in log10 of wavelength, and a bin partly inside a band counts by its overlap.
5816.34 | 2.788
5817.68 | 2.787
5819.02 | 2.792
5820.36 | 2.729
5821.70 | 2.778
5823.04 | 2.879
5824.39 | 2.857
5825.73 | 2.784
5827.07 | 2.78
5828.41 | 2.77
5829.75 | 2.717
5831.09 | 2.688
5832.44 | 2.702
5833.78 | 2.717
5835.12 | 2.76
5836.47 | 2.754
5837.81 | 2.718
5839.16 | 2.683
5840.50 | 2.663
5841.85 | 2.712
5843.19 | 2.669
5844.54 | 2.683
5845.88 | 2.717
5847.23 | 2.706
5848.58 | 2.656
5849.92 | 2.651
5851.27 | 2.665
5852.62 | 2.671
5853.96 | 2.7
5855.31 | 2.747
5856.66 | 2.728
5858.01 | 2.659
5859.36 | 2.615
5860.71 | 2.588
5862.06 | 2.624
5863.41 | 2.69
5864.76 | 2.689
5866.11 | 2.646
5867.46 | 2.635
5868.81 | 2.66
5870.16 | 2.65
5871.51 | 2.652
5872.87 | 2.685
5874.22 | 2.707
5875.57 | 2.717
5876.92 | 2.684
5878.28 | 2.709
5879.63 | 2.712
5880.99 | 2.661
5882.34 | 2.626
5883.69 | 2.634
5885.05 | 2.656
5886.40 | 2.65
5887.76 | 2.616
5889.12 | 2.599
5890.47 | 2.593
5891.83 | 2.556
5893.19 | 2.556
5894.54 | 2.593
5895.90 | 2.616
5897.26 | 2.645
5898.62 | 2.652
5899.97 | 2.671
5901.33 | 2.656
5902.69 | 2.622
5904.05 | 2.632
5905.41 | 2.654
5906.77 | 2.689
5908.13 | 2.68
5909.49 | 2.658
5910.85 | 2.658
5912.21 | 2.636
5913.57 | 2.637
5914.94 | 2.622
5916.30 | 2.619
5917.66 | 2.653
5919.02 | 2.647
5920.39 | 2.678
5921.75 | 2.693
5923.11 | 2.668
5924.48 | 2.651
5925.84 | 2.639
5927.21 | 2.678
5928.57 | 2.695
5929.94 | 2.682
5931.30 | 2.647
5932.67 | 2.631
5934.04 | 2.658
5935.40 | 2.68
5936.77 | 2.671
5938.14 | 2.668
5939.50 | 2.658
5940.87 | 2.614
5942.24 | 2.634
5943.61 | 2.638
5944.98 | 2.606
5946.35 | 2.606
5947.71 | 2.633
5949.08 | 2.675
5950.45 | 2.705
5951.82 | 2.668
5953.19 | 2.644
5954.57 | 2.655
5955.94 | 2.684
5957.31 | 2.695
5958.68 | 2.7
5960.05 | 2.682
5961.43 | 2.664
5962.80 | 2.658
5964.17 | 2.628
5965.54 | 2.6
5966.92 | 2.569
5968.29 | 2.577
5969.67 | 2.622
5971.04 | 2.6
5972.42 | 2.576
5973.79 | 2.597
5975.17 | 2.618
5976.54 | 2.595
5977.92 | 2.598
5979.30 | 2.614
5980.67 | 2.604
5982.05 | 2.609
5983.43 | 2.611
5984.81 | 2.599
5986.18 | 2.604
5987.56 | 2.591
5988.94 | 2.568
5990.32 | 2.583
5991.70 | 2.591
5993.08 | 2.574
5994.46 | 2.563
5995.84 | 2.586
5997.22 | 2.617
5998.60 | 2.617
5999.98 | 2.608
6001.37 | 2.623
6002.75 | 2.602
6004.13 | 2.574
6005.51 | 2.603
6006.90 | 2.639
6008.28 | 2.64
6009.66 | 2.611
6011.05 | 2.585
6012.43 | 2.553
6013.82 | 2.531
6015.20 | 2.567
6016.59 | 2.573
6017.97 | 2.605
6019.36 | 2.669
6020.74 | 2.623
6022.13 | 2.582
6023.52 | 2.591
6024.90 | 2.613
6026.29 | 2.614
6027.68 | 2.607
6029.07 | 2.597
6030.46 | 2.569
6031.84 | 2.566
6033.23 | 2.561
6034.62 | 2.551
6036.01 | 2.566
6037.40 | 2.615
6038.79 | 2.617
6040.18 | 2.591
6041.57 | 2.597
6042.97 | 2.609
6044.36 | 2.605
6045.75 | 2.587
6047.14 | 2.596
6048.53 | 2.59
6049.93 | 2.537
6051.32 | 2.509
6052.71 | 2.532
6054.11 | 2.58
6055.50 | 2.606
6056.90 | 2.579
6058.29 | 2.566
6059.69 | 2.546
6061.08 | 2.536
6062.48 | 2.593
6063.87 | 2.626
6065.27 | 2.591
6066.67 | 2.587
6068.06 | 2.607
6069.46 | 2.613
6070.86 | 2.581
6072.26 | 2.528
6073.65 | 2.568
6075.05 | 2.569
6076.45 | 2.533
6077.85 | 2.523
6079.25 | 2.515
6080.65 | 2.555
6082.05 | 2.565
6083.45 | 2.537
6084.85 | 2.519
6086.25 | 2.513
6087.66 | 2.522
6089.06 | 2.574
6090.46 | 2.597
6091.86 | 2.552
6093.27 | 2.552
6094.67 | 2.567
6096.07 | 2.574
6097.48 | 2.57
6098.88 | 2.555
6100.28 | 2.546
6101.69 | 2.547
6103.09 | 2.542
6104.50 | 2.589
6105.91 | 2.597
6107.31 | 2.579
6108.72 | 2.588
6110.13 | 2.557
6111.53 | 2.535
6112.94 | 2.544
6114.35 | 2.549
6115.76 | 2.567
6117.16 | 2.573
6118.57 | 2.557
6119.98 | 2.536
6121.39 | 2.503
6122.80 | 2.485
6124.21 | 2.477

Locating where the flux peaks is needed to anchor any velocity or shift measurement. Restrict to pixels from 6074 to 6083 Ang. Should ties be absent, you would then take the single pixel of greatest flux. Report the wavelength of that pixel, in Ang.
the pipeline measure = 6075.05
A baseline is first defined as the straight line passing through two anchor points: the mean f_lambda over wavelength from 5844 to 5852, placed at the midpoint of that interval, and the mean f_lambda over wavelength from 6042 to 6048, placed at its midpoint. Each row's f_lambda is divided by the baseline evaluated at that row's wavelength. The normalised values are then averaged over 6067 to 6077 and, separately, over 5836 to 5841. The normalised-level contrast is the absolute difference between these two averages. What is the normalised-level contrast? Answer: 0.014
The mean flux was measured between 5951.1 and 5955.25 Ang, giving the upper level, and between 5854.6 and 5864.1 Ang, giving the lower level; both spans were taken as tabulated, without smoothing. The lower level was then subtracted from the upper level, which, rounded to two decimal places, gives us -0.01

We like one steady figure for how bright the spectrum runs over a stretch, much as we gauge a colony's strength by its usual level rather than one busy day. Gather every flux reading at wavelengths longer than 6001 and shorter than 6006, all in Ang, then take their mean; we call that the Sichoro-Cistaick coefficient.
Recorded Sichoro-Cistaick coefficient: 2.60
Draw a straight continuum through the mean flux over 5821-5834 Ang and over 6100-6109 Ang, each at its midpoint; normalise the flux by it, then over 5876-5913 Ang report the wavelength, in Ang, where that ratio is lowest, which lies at 5891.83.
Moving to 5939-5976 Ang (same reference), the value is 5966.92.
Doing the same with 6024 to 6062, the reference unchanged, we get 6051.32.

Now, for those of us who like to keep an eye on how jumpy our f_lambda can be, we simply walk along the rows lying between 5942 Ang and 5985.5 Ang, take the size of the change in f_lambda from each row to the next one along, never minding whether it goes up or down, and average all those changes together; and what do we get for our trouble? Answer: 0.0192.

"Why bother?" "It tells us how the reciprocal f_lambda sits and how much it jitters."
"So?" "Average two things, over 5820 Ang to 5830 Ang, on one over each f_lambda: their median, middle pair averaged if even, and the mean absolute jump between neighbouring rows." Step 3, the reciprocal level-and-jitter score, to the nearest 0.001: 0.183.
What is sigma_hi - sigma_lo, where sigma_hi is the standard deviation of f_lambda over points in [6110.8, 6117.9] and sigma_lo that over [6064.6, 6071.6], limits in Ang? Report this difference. 0.002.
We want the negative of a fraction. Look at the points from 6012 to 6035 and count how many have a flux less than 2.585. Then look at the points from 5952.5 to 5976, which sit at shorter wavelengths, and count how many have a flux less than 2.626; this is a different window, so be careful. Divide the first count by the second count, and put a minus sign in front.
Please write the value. -1.1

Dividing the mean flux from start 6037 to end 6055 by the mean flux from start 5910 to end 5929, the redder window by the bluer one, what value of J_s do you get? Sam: 0.97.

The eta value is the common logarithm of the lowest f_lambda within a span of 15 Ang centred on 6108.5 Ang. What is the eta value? 0.404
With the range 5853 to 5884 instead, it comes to 0.413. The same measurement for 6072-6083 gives 0.401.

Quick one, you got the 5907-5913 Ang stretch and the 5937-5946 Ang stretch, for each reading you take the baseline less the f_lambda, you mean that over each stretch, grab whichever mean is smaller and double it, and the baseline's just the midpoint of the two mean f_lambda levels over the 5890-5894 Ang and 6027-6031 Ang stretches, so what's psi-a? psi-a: -0.16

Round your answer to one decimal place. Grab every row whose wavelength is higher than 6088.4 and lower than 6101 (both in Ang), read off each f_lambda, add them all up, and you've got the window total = 23.1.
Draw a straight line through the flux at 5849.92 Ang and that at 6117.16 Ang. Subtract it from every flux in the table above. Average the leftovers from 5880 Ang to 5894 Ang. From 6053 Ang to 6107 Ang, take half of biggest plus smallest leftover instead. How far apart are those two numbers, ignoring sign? 0.01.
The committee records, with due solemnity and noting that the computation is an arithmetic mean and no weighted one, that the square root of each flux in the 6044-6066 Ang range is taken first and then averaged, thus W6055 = 1.60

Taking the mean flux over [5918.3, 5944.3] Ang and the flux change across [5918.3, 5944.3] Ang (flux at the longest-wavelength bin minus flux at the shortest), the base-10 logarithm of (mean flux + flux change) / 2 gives 0.122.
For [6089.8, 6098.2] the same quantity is 0.104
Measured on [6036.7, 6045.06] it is 0.113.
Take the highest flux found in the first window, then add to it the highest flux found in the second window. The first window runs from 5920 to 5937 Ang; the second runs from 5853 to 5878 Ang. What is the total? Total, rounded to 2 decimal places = 5.44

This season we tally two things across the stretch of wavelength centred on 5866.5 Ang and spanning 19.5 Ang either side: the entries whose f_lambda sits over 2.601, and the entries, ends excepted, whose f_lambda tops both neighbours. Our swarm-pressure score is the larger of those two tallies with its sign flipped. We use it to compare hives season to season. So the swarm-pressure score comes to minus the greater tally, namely -28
